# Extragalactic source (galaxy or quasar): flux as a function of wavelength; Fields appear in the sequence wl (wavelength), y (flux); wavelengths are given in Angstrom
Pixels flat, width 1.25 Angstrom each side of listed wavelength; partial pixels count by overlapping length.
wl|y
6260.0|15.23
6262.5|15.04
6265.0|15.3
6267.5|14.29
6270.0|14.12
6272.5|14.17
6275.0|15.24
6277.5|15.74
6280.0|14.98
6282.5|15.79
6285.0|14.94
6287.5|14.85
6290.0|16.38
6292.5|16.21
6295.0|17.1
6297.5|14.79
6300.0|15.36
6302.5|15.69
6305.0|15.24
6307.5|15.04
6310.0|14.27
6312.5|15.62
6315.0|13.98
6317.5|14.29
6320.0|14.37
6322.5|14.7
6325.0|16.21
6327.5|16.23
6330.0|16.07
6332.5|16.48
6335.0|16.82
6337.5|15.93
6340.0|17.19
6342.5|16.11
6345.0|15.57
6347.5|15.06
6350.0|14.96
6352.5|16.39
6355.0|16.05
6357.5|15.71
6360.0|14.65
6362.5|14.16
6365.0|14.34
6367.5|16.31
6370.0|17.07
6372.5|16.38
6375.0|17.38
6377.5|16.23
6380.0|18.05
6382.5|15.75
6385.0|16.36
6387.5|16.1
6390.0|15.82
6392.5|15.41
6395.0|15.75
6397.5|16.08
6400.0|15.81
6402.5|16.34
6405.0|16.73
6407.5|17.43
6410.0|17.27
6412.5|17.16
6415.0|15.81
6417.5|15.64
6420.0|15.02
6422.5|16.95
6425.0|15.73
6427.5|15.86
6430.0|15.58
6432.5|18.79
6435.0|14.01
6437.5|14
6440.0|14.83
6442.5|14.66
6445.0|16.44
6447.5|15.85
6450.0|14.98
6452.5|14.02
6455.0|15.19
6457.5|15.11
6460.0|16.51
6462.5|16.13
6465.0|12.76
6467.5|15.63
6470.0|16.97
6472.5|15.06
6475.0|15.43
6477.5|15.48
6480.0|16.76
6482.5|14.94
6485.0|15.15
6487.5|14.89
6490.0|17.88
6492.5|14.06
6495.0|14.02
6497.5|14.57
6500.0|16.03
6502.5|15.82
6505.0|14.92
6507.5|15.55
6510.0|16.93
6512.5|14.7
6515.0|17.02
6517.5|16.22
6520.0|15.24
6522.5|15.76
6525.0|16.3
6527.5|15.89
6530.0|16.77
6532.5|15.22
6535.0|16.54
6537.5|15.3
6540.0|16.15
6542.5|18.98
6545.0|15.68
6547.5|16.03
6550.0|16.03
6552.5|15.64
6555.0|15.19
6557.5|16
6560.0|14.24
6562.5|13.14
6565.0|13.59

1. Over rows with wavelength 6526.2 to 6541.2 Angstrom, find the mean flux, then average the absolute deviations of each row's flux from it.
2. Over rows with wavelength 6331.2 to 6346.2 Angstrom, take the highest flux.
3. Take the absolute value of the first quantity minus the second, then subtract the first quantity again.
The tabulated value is 16.2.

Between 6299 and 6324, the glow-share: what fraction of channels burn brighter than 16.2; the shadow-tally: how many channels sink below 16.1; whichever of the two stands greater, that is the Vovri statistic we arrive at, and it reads 10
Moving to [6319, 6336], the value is 3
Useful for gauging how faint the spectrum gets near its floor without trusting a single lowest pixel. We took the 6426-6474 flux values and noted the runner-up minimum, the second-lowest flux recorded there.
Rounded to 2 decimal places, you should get 14.00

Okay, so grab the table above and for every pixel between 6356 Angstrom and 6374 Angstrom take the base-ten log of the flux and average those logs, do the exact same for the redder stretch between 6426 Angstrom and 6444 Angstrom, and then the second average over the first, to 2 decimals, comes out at 1.00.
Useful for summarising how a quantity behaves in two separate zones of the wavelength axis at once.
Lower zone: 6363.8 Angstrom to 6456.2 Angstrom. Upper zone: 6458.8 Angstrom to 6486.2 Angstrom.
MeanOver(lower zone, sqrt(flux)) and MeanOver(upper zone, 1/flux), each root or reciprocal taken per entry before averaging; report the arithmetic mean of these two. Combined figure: 2.03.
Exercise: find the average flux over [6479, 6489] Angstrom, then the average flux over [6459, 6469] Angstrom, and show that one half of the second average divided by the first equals 0.494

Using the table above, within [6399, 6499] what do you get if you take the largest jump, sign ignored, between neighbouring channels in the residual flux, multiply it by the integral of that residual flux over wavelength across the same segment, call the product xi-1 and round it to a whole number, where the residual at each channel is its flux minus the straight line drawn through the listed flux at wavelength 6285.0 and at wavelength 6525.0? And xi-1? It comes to -111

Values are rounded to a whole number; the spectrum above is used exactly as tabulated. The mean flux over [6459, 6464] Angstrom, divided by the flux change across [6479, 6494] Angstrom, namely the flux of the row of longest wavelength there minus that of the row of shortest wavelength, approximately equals -6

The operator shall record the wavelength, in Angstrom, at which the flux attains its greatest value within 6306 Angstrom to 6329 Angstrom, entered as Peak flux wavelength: 6327.5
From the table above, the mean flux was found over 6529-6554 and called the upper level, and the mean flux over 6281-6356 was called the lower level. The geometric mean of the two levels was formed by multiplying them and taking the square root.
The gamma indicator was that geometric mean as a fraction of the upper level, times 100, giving 98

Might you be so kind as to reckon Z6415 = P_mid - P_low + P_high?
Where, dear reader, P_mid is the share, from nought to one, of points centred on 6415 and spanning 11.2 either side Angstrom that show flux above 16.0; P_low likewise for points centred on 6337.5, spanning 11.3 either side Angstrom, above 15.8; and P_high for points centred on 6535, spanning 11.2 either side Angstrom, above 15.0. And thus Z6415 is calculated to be 0.8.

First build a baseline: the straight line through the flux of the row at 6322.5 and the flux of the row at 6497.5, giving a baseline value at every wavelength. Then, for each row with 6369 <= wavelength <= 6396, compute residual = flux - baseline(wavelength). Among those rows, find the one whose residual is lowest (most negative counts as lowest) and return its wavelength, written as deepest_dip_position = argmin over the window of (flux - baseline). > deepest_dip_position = 6392.5 Angstrom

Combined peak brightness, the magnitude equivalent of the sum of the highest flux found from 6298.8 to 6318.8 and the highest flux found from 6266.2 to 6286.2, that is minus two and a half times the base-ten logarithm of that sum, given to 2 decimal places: -3.75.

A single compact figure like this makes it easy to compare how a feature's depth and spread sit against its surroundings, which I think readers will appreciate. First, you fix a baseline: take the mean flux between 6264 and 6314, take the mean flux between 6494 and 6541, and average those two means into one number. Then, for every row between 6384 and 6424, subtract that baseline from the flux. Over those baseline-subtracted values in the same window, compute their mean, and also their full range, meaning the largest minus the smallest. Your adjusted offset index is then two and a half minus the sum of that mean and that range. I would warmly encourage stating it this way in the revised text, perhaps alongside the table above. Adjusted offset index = -0.6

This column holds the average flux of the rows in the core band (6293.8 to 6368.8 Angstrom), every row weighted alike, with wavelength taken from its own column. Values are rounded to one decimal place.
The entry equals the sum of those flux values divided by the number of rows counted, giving 15.5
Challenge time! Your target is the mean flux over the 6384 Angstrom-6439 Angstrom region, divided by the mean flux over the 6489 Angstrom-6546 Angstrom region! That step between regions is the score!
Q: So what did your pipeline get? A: 1.01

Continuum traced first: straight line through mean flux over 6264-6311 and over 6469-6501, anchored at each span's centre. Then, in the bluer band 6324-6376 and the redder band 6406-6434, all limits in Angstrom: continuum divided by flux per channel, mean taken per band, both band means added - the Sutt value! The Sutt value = 1.90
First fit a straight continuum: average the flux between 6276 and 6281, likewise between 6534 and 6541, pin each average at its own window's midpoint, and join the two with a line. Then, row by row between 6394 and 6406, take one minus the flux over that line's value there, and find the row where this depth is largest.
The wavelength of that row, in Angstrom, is 6395.0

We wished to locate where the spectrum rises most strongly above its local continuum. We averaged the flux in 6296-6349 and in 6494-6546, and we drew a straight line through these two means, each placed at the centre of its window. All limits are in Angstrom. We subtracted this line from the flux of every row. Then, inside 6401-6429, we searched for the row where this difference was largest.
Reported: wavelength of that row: 6407.5 Angstrom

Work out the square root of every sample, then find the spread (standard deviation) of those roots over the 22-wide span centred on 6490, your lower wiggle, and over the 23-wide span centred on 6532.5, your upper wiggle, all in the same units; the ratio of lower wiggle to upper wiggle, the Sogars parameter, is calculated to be 1.19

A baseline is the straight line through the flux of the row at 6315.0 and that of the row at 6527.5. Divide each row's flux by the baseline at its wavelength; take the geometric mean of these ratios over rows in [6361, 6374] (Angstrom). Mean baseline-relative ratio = 1.08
